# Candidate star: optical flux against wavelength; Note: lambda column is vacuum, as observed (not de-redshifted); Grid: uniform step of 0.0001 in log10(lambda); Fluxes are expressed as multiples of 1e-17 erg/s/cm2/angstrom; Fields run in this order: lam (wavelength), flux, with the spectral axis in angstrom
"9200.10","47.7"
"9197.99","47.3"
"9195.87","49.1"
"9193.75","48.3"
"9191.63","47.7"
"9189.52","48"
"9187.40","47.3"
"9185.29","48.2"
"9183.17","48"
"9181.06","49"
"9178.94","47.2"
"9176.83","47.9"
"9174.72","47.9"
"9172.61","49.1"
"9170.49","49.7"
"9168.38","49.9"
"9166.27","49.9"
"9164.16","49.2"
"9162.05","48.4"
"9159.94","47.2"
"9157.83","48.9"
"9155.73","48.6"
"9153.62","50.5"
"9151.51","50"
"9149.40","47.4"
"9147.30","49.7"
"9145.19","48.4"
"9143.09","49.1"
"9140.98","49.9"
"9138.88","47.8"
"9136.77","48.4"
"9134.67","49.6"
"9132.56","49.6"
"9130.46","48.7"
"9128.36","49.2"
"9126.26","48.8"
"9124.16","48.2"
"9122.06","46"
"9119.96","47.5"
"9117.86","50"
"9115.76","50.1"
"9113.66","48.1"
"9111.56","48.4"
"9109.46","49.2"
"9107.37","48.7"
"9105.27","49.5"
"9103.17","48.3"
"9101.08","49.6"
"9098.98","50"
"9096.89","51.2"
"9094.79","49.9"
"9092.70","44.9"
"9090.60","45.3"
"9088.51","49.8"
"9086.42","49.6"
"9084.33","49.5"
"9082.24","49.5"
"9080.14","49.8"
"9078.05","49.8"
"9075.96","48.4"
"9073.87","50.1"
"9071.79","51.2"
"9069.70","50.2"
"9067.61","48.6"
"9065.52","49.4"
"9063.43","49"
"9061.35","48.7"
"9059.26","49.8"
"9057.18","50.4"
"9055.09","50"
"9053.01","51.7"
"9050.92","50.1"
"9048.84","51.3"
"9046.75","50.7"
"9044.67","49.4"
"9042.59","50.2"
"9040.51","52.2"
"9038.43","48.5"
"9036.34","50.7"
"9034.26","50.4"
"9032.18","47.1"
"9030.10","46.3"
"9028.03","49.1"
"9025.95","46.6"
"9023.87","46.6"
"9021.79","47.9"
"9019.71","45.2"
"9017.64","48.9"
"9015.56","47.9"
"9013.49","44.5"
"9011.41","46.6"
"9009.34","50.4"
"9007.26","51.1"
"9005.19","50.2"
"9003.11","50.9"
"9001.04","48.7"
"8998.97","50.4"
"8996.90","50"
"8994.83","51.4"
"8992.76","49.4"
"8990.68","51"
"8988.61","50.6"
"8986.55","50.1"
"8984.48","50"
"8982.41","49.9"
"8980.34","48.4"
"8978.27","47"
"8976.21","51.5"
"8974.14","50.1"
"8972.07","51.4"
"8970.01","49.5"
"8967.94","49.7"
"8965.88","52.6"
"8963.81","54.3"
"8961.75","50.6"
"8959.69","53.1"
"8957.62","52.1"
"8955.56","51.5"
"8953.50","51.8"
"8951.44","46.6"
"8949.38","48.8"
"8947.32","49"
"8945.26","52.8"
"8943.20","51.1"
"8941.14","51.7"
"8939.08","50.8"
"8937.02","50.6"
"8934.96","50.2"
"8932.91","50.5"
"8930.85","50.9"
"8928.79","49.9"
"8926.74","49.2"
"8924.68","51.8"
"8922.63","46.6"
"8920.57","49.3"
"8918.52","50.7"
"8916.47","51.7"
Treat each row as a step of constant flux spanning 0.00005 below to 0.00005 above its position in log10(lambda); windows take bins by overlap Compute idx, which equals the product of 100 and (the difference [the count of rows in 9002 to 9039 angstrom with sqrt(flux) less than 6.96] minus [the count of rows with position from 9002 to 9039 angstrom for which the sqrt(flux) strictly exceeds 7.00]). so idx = 200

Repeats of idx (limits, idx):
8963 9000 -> -1400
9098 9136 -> -300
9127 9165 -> -300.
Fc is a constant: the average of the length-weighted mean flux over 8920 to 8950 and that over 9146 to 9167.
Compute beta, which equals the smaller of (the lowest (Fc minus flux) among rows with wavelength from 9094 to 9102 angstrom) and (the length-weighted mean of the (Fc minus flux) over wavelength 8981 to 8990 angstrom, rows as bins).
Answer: -1.6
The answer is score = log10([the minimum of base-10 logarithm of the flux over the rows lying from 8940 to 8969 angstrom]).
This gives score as 0.222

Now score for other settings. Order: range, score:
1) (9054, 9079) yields 0.227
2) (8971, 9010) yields 0.223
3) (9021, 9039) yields 0.222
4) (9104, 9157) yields 0.221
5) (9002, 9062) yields 0.217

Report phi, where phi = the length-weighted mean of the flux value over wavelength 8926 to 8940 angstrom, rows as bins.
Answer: 50.3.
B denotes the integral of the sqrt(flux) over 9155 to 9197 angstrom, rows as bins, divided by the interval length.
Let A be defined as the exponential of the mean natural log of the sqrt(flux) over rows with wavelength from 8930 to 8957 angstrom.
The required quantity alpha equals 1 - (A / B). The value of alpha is -0.020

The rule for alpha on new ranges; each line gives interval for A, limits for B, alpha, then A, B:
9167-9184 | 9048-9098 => 0.009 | 6.97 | 7.04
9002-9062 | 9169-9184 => -0.006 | 7.00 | 6.96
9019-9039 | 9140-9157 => 0.014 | 6.91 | 7.02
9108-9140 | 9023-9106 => 0.007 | 6.97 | 7.02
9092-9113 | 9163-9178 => 0.001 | 7.00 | 7.01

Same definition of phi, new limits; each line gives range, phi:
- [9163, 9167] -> 49.5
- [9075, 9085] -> 49.4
